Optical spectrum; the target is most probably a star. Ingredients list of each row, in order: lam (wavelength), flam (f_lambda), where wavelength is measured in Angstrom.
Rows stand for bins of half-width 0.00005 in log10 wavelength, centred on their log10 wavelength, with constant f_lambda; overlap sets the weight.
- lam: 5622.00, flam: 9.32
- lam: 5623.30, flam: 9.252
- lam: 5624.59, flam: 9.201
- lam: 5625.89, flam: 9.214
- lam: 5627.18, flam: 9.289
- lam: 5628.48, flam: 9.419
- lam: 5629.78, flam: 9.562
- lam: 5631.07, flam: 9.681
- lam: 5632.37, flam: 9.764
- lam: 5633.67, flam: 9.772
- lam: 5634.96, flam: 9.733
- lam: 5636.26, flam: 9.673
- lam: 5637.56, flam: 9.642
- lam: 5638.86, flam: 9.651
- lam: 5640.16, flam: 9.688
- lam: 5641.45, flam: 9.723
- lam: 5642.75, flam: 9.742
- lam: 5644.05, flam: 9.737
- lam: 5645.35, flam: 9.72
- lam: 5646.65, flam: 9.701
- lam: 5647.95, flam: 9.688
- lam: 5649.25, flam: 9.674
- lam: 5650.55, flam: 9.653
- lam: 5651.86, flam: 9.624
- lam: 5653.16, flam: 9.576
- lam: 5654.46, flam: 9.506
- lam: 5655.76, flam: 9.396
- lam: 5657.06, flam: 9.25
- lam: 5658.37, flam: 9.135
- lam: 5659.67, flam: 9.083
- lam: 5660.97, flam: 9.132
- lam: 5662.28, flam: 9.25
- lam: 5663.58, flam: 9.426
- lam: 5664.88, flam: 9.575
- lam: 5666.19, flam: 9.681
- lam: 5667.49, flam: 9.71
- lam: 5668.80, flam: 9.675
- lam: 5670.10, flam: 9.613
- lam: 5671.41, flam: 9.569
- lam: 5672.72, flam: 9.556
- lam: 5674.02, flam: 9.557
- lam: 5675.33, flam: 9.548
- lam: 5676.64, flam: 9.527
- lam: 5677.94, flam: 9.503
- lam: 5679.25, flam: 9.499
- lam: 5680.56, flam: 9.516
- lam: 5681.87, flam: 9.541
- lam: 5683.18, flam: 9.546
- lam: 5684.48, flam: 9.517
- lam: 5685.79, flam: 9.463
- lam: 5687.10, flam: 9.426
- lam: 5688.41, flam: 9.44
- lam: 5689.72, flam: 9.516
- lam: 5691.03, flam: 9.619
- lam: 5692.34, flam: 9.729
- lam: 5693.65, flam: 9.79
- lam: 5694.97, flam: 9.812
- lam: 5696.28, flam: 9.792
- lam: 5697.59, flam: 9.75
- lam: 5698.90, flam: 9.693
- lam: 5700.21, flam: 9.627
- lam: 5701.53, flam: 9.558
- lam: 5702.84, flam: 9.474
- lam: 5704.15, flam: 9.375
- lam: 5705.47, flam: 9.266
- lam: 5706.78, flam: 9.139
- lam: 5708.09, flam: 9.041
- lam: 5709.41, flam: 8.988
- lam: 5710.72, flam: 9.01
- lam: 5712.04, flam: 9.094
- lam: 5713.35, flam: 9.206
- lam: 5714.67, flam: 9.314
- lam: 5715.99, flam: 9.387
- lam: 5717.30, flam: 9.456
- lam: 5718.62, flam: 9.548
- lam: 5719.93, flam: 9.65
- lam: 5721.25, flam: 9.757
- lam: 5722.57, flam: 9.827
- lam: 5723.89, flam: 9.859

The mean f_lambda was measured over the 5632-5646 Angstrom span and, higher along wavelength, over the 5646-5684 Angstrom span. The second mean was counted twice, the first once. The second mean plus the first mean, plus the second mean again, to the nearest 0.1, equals 28.7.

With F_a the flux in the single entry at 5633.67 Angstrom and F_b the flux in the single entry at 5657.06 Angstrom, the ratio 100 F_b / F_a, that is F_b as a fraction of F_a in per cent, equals 95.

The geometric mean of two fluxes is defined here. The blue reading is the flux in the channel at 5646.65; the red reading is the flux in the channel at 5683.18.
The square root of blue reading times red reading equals 9.62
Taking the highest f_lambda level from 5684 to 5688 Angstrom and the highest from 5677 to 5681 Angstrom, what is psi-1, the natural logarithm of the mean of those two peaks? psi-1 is 2.25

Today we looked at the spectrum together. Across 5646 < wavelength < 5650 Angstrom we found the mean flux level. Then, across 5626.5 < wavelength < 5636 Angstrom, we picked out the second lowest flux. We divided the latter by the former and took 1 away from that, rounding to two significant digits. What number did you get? -0.028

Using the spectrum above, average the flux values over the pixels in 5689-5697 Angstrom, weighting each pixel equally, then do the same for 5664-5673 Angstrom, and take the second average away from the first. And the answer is 0.08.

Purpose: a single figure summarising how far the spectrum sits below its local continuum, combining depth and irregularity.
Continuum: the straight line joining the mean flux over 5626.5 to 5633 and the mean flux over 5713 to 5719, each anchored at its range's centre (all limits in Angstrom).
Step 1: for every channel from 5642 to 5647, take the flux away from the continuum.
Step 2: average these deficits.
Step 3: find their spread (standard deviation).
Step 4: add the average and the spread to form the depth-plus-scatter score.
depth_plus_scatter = -0.20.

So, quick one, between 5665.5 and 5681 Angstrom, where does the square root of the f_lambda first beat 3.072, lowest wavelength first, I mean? 5666.19 Angstrom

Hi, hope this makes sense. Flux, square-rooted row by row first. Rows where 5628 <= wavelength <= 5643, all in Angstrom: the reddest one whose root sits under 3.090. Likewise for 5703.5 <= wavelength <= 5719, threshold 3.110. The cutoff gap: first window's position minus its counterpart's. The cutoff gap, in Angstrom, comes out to -90.1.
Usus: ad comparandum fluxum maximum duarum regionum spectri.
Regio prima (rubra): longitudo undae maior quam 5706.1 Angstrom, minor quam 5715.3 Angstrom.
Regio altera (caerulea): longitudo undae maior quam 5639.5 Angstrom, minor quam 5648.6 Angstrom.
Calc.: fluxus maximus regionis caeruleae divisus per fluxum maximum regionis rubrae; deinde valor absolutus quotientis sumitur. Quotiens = 1.05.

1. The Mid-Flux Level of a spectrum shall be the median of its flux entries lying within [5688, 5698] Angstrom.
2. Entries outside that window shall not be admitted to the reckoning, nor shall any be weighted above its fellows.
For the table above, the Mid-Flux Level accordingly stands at 9.74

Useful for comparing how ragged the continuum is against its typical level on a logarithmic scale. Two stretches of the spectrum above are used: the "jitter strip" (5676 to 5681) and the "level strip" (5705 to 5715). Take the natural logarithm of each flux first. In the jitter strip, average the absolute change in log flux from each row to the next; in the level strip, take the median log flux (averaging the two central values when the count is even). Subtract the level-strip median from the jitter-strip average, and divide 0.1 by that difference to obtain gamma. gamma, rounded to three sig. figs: -0.0453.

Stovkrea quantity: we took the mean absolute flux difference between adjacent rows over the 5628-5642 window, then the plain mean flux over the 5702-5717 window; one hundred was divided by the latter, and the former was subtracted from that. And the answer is 10.8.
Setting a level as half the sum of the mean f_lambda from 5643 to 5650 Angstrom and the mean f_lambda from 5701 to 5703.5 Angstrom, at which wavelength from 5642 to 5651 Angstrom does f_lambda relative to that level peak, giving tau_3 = 5642.75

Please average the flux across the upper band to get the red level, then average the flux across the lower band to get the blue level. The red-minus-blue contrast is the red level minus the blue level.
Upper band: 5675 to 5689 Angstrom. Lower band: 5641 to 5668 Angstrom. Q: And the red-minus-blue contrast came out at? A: -0.02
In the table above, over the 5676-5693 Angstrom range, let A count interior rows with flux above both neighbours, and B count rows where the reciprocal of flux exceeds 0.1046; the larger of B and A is 11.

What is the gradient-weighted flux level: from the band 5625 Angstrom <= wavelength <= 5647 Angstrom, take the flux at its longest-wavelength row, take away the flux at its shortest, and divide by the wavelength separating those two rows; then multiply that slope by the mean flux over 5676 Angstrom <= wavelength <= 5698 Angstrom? 0.22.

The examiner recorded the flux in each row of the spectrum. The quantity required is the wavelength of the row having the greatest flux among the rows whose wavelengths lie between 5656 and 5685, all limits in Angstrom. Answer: 5667.49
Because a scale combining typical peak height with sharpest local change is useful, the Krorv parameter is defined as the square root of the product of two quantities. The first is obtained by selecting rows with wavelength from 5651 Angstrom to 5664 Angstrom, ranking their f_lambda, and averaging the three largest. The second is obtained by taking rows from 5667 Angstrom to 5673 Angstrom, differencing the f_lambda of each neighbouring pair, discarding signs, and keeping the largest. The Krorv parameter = 0.77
